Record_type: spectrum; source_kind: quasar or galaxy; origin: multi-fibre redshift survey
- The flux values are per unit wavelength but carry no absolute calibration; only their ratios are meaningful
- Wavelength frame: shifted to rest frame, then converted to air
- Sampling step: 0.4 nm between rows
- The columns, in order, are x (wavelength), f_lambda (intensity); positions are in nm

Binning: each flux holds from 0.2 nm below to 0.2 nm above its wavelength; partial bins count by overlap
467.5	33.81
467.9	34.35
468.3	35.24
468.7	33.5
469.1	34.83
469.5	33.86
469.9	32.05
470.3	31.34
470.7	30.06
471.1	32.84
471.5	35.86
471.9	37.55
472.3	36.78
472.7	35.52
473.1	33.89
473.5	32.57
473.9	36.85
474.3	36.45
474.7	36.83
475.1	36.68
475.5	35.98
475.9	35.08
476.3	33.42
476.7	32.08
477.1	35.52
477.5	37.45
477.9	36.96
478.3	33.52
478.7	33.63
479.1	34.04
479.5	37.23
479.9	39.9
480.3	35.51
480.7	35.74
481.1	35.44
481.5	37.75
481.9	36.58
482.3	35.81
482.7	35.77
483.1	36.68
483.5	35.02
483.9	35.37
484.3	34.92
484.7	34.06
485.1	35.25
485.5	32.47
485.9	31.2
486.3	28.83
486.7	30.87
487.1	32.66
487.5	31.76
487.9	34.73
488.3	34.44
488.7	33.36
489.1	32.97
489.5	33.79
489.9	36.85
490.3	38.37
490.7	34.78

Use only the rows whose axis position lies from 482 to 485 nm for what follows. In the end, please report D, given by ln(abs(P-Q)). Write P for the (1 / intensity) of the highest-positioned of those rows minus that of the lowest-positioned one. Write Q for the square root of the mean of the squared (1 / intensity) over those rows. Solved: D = -3.62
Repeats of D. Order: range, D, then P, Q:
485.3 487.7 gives -3.46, 0.0007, 0.0320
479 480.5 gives -3.55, -0.0012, 0.0274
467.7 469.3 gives -3.53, -0.0004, 0.0290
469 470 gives -3.60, 0.0025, 0.0298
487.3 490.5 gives -3.37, -0.0054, 0.0291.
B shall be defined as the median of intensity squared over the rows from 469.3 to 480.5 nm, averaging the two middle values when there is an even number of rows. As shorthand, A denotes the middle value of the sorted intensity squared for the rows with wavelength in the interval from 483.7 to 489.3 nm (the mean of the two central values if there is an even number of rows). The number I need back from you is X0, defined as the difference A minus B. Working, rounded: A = 1100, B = 1261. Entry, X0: -161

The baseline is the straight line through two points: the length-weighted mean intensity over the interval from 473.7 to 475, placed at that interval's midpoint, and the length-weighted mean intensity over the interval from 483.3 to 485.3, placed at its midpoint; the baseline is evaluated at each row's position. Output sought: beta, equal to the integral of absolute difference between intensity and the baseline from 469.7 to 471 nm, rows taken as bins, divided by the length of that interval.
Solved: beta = 6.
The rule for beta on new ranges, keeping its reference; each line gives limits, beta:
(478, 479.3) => 2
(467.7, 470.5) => 4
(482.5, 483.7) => 1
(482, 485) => 1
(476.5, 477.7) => 2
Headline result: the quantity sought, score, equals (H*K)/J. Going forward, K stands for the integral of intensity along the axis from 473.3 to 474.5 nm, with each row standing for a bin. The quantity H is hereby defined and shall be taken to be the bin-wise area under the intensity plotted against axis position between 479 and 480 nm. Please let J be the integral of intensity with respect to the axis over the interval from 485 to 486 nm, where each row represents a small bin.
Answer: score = 48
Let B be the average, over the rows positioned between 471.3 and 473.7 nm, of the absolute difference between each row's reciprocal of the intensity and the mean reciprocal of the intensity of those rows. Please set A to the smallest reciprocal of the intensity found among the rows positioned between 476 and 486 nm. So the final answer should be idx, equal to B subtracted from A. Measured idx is 0.0239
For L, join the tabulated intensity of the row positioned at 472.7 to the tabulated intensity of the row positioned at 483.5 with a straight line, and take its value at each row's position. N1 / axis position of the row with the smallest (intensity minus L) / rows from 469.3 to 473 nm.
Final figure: 470.7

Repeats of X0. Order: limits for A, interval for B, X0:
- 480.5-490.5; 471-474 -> -54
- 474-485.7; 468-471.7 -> 139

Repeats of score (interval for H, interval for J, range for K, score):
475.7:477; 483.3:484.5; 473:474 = 36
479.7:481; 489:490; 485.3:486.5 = 52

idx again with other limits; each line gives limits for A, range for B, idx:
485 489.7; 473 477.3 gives 0.0271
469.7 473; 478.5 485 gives 0.0258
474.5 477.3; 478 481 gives 0.0259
